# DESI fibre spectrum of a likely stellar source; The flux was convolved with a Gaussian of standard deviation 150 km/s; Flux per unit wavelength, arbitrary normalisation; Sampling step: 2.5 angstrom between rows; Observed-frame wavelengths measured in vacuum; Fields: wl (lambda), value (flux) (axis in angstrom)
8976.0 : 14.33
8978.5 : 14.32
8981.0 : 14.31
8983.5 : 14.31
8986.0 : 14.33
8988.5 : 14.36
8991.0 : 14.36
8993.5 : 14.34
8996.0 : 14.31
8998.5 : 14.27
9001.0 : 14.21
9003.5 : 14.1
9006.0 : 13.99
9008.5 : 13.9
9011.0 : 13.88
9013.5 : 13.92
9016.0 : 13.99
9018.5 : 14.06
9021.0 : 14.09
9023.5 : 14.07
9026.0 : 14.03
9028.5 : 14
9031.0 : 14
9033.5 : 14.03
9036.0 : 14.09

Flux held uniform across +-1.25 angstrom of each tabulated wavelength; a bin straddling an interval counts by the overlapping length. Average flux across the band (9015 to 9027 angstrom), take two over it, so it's 0.142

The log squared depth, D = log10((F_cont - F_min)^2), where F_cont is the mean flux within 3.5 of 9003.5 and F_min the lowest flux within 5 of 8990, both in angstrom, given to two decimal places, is -1.28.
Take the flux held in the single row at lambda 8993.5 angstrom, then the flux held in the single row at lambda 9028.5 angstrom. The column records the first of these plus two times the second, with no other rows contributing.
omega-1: 42.3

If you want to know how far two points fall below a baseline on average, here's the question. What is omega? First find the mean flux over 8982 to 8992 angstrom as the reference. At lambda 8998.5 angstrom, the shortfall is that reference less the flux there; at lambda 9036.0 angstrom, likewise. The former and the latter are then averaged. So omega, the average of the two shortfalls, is 0.16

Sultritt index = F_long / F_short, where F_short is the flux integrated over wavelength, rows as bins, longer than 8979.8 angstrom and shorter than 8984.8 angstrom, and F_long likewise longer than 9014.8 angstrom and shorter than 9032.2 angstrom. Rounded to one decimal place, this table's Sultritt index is 3.4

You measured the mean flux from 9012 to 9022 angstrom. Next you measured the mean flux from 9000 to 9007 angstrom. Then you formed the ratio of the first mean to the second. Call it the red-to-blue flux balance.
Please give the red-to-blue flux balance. 0.994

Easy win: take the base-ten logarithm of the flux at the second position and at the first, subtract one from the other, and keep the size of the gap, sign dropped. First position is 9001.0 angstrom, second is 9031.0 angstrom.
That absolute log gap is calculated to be 0.0065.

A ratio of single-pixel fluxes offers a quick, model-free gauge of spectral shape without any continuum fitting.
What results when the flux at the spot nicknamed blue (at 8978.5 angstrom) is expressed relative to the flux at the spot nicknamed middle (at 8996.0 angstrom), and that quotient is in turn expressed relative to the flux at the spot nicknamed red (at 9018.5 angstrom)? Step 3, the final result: 0.0712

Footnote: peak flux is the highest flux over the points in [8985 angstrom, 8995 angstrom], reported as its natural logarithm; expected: 2.66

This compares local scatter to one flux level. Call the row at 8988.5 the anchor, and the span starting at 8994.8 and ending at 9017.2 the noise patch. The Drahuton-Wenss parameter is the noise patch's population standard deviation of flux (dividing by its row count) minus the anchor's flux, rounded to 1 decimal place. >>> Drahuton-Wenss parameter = -14.2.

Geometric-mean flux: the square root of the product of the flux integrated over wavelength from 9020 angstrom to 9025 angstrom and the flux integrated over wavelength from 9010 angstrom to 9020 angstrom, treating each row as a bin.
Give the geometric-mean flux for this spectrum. 99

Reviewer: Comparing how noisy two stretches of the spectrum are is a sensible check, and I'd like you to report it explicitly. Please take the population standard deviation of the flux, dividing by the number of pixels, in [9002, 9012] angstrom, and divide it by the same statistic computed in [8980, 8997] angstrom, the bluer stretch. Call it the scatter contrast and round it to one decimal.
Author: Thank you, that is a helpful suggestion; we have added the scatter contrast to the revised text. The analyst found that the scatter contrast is 4.1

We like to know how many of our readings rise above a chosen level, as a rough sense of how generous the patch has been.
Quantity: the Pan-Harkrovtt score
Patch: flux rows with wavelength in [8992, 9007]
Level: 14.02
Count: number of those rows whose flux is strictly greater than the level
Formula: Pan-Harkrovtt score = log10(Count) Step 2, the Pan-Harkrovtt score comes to 0.7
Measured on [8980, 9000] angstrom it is 0.9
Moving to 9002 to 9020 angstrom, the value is 0.3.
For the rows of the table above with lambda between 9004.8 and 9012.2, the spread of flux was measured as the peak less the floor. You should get 0.11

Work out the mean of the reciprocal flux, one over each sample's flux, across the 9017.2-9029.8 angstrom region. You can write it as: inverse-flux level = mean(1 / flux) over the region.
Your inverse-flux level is 0.0712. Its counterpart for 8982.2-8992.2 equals 0.0697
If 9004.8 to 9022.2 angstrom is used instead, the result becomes 0.0716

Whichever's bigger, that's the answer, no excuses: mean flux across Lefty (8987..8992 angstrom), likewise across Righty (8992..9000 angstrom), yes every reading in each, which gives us 14.36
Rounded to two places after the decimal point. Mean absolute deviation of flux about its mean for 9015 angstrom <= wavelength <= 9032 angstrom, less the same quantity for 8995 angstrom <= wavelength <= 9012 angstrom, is -0.11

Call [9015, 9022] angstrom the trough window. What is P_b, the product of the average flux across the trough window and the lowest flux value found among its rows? 197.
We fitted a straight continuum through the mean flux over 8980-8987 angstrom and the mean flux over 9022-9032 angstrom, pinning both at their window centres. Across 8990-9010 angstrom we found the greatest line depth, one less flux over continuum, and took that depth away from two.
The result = 1.98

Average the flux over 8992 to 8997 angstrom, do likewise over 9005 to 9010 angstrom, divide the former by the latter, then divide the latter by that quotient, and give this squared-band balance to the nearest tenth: 13.6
